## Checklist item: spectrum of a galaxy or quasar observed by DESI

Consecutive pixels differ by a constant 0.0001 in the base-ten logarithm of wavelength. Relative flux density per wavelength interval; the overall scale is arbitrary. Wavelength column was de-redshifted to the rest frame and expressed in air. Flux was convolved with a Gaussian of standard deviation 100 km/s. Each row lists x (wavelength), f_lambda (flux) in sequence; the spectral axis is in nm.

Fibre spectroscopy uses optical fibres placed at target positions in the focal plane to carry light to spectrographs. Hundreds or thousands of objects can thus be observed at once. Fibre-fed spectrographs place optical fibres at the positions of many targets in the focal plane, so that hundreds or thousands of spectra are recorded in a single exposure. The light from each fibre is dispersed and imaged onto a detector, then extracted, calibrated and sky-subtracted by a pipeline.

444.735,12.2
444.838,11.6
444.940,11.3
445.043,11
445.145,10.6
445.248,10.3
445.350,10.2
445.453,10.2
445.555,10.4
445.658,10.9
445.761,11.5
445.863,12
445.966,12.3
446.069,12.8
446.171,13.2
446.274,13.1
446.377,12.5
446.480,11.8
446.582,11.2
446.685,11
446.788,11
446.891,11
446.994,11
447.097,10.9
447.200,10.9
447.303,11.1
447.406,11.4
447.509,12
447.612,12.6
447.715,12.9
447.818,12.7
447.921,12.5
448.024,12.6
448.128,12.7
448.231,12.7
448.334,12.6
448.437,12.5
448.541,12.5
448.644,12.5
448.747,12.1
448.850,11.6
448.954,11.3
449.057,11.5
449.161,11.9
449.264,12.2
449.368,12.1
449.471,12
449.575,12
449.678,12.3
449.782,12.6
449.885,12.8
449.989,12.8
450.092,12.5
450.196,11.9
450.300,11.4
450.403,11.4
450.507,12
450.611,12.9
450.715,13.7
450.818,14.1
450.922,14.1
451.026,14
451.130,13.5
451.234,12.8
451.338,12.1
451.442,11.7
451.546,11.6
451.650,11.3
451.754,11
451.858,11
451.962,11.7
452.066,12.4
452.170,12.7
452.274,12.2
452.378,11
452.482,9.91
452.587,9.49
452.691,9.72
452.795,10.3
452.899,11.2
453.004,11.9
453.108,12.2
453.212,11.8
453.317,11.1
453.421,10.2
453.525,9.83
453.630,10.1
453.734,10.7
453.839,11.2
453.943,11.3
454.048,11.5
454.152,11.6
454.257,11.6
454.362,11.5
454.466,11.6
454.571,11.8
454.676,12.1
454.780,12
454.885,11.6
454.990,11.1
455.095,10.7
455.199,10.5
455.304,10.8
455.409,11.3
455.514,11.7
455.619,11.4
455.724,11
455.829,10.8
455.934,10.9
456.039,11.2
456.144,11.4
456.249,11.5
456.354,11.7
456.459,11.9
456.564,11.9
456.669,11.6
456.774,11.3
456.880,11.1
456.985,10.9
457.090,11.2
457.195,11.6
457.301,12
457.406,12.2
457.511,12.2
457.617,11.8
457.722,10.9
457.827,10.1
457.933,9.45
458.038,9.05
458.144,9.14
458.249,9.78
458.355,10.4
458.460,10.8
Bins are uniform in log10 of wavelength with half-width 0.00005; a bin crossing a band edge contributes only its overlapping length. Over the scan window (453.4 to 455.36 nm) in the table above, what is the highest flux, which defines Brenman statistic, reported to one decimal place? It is 12.1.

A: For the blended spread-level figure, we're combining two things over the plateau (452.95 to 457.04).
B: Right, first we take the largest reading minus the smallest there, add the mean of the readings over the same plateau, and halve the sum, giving 6.83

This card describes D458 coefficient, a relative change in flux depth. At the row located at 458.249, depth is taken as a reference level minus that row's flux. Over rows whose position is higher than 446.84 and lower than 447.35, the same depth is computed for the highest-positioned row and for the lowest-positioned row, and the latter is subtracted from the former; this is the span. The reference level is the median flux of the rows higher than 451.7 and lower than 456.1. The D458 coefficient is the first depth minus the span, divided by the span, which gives -15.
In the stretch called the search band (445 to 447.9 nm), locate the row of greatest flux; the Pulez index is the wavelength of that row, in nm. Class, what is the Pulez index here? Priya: 446.171 nm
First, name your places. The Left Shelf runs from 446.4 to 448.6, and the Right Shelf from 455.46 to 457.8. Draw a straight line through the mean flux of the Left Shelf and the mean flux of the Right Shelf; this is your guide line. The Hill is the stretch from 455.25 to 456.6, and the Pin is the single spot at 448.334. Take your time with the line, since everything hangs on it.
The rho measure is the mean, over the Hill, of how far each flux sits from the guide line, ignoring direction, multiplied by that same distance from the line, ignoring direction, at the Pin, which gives 0.26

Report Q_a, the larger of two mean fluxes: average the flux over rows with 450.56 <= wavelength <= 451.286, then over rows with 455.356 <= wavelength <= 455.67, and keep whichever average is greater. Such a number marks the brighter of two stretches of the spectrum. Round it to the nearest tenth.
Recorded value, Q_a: 13.6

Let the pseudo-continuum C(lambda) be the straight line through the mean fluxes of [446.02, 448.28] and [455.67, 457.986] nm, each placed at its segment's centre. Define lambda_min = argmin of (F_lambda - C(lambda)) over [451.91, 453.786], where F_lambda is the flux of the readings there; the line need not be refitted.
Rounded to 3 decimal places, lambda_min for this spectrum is 452.587 nm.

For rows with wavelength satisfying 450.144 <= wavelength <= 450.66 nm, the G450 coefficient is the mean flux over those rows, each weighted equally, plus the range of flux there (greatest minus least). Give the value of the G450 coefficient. 13.4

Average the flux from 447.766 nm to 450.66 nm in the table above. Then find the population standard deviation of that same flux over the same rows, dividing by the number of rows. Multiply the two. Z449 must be 5.7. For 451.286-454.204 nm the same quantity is 9.5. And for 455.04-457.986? 6.9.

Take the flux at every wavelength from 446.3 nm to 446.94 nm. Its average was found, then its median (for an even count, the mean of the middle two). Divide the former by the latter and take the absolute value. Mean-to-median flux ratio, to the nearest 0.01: 1.03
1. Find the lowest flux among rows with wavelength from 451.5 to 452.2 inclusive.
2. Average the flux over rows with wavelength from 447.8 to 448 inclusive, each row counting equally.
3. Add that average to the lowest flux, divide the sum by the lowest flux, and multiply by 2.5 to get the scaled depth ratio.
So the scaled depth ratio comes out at 5.4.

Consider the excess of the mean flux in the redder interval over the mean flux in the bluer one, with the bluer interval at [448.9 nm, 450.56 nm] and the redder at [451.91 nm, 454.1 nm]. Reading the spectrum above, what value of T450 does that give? -0.97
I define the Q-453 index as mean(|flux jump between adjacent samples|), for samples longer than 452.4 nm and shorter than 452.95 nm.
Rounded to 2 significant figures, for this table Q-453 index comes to 0.53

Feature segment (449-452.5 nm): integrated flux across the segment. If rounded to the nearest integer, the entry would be 43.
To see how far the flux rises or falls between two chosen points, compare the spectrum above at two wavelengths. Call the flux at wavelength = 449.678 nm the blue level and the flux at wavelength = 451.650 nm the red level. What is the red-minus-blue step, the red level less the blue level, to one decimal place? -1.0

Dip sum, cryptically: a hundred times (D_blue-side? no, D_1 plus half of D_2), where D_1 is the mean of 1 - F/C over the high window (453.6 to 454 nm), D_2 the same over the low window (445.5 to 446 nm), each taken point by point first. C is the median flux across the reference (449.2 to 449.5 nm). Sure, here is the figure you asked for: 13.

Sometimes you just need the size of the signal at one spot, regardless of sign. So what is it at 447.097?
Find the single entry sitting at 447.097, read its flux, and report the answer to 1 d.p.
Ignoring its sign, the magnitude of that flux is 10.9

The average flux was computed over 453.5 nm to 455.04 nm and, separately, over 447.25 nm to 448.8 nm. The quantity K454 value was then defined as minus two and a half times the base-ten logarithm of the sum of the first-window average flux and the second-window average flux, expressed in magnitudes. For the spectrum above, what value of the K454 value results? -3.44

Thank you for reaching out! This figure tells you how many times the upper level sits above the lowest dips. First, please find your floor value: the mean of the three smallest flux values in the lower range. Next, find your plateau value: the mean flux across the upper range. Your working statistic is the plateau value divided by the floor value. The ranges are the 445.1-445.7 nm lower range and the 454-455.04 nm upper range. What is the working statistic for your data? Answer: 1.14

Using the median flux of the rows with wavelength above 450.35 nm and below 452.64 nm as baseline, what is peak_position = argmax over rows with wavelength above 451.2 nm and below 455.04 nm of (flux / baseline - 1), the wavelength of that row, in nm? 451.234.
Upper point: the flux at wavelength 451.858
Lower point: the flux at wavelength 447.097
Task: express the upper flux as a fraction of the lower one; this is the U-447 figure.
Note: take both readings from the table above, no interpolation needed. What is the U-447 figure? 1.01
